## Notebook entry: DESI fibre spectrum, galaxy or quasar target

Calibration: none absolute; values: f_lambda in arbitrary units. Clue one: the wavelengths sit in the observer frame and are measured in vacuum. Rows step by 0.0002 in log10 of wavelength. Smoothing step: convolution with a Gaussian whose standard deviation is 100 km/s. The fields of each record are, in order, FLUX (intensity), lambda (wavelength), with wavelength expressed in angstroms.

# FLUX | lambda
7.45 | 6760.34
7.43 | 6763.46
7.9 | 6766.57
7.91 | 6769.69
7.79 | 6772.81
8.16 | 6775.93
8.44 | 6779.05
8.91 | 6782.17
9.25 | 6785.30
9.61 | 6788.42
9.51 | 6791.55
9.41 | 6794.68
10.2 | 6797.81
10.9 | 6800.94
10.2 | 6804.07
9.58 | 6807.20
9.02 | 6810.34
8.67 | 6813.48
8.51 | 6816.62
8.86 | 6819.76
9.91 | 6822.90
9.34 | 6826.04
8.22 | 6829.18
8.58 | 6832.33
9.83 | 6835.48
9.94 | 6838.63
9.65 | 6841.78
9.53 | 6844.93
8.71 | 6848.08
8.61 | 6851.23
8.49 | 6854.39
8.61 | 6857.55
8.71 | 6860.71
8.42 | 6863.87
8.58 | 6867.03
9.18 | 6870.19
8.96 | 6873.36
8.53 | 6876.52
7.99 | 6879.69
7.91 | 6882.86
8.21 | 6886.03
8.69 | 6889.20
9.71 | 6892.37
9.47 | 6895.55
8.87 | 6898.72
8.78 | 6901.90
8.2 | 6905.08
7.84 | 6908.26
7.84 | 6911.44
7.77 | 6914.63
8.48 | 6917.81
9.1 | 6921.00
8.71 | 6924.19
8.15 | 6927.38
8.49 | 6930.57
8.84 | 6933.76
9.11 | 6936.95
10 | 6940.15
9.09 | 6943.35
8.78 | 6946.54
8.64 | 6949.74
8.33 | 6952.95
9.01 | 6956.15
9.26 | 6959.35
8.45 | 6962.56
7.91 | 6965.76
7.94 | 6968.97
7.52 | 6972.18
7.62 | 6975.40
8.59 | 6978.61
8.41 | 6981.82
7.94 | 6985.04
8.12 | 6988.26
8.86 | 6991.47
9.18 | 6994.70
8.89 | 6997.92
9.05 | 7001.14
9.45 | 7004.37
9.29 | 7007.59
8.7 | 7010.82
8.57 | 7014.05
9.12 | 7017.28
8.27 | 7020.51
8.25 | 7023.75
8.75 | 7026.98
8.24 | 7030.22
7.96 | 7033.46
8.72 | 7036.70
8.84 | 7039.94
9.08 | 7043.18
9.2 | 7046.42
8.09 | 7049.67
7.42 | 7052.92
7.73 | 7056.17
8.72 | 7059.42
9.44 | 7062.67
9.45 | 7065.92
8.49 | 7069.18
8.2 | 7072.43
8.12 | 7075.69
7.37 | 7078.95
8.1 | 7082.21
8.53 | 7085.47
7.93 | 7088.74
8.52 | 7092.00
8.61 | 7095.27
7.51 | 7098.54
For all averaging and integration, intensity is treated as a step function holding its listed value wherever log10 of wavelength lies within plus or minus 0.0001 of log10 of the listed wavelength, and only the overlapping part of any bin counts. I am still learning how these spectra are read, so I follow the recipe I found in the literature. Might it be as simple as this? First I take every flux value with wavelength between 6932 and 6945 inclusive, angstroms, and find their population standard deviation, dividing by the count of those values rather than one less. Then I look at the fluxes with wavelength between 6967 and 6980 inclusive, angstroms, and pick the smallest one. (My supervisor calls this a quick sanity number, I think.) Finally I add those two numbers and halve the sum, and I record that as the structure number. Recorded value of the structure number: 3.98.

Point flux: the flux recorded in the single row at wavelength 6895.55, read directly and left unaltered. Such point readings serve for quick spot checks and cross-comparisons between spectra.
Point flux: 9.47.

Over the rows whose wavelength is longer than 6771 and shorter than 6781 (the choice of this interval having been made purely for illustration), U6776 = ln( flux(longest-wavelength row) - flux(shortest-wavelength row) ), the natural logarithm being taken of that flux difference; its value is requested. -0.4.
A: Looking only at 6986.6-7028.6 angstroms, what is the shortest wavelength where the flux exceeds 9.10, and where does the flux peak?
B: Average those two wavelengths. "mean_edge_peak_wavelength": 6999.5 angstroms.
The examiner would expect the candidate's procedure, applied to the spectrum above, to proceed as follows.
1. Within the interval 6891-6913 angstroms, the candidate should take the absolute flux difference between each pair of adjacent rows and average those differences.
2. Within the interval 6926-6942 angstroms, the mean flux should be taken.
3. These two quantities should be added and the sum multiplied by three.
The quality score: 27.7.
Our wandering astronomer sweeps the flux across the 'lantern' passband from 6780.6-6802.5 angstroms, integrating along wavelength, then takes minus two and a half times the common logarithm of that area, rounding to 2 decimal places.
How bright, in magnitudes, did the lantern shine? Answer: -5.82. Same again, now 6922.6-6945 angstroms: -5.75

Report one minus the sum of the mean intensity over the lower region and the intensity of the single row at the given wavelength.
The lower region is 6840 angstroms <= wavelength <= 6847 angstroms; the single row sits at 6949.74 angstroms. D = -17.2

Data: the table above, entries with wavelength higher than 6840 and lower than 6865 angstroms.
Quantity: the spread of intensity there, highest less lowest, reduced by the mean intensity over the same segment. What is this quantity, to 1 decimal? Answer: -7.6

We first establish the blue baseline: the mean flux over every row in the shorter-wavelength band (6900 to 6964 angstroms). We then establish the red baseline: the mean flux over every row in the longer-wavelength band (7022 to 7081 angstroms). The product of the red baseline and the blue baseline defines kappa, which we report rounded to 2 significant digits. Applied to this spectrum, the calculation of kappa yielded 73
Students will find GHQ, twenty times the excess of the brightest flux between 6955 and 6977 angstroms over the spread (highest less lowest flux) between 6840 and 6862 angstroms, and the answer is 162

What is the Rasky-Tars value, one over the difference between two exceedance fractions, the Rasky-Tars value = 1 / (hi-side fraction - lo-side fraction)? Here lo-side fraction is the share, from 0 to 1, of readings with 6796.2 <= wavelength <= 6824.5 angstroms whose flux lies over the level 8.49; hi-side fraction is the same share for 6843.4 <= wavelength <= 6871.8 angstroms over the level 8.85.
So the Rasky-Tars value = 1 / -1.3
